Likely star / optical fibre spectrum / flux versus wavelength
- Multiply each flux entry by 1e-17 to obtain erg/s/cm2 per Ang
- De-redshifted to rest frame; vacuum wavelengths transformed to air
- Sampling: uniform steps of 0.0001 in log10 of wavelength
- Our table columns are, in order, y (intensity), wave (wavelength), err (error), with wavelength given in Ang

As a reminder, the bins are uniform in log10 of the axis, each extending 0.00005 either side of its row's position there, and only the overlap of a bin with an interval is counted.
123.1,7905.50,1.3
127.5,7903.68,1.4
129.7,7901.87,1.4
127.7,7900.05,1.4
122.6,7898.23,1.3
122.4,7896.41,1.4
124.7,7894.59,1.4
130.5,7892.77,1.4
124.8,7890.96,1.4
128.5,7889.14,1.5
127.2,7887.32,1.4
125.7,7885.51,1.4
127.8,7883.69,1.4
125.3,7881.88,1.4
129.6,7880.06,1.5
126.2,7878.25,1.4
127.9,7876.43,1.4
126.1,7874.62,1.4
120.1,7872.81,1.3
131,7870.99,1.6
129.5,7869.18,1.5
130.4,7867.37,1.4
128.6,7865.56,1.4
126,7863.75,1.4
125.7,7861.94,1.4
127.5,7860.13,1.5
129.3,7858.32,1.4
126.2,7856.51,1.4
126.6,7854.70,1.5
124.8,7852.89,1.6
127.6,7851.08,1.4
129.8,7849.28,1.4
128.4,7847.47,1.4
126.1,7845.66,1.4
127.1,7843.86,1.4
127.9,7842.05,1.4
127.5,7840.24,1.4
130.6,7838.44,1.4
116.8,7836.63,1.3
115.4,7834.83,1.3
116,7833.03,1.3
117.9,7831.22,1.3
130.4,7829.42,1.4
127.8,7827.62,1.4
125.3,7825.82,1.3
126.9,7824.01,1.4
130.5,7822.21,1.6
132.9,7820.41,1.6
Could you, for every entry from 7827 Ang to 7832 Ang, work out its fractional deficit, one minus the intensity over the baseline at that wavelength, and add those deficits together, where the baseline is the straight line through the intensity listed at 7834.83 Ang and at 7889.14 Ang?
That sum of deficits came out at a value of -0.30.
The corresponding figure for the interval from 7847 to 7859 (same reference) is -0.45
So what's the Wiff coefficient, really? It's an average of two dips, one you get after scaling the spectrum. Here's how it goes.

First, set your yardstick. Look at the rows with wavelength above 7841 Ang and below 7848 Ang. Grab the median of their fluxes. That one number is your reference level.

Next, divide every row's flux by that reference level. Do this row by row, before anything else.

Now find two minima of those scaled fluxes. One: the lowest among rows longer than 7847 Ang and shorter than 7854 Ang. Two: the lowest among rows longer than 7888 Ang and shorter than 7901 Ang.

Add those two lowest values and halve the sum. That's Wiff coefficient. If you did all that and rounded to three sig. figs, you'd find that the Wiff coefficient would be 0.969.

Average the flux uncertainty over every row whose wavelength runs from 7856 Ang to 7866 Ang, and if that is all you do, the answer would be 1.42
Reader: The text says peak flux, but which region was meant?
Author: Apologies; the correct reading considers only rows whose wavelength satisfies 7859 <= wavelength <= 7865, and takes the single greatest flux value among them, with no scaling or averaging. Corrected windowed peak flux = 127.5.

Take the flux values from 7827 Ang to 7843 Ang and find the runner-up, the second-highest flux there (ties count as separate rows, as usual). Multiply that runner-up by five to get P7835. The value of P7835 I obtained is 652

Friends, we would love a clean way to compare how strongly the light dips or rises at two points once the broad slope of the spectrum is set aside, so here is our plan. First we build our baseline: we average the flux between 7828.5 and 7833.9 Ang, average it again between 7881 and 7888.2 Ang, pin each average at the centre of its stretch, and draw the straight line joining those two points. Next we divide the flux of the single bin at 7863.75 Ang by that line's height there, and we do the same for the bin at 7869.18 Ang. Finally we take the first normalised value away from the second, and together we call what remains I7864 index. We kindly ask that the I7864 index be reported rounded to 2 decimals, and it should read 0.02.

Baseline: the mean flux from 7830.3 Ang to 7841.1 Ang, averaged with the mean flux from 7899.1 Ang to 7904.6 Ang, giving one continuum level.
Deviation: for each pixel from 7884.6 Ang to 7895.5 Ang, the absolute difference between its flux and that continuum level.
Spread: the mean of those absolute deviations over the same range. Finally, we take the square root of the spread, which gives 1.5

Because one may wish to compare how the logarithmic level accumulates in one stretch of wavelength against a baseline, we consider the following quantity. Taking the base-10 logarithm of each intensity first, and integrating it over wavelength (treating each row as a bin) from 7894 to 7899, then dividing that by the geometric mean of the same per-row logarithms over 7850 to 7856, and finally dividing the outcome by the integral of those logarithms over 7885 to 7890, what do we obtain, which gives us 0.47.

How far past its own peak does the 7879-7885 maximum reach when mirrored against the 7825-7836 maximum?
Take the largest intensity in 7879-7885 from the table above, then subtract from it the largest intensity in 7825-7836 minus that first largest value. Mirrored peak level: 129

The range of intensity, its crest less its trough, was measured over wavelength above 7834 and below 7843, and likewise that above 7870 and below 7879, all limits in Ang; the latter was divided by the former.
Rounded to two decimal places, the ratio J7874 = 0.72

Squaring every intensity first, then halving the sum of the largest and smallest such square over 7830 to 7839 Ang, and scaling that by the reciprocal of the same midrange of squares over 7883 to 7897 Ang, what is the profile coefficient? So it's 0.95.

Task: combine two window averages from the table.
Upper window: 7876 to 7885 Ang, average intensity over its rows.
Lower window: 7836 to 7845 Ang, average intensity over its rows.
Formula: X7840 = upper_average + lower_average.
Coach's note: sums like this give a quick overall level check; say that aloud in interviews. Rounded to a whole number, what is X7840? 253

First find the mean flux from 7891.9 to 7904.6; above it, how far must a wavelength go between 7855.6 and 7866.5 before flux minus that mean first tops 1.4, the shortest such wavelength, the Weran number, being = 7858.32 Ang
